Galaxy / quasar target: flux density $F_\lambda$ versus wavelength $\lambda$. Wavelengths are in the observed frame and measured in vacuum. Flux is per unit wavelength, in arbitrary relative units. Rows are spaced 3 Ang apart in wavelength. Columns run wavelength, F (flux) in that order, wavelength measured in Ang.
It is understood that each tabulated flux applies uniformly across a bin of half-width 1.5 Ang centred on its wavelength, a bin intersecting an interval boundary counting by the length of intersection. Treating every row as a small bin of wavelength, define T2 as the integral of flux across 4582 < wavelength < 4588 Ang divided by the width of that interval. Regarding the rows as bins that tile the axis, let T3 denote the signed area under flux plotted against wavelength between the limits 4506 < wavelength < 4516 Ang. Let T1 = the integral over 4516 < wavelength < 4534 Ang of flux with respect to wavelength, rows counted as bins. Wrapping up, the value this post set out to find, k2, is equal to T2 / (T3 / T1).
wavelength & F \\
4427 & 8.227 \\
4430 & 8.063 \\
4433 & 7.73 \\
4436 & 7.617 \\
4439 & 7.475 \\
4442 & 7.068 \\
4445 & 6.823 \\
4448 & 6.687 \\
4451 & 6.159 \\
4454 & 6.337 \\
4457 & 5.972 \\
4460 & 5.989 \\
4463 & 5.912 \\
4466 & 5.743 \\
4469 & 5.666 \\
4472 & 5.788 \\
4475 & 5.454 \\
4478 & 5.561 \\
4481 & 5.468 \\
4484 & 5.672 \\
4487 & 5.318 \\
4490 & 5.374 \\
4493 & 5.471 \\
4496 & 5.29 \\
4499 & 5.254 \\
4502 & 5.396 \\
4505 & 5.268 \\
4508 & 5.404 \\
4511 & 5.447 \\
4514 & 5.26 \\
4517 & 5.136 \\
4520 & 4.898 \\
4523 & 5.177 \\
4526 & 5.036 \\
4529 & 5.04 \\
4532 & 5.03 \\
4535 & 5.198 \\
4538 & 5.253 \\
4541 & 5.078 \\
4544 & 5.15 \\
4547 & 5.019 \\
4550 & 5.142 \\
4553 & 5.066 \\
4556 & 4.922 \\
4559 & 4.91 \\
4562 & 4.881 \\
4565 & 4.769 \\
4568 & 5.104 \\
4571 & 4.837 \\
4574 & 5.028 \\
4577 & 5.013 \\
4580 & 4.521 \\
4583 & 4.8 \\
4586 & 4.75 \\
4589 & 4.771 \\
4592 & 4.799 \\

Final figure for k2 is 8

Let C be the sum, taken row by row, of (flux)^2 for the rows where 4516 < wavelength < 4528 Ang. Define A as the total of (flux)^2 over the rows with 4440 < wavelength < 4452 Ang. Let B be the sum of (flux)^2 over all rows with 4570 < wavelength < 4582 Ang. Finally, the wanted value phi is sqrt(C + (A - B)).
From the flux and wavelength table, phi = 13.7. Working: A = 179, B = 94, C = 103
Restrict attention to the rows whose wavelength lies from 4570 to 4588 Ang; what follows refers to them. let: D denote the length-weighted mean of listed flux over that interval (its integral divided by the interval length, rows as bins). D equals 4.8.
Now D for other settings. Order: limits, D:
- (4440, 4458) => 6.5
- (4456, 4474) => 5.8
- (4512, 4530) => 5.1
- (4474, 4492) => 5.5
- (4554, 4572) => 4.9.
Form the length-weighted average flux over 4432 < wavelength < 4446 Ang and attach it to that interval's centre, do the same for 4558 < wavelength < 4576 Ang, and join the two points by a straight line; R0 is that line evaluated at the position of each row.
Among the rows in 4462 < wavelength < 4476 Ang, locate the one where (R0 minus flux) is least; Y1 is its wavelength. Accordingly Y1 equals 4472 Ang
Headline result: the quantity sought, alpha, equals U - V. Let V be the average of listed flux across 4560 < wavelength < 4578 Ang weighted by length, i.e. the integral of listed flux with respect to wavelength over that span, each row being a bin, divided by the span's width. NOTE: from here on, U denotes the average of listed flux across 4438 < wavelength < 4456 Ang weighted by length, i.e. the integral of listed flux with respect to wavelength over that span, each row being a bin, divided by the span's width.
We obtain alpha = 1.8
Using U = 6.7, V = 4.94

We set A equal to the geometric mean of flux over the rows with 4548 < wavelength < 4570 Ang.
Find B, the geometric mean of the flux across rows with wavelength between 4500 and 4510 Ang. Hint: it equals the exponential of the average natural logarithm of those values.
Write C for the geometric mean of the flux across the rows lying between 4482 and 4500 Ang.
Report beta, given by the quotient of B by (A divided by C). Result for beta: 5.8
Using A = 5.0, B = 5.36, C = 5.4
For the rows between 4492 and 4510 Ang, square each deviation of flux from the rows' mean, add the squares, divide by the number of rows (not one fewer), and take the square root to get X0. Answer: 0.081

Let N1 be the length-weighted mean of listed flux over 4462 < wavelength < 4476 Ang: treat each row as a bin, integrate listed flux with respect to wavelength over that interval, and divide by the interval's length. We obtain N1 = 5.71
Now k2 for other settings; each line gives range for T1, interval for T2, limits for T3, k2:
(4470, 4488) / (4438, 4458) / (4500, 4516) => 8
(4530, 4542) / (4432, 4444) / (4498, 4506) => 11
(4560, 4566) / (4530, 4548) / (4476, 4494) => 2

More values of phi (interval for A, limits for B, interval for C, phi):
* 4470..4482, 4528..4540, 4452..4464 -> 12.9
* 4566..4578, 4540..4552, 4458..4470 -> 11.5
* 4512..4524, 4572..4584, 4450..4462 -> 12.7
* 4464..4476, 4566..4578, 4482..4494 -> 12.2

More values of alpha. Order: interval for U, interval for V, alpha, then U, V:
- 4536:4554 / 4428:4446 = -2.4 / 5.1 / 7.50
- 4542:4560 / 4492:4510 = -0.3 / 5.0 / 5.35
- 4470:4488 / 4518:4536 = 0.5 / 5.6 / 5.06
